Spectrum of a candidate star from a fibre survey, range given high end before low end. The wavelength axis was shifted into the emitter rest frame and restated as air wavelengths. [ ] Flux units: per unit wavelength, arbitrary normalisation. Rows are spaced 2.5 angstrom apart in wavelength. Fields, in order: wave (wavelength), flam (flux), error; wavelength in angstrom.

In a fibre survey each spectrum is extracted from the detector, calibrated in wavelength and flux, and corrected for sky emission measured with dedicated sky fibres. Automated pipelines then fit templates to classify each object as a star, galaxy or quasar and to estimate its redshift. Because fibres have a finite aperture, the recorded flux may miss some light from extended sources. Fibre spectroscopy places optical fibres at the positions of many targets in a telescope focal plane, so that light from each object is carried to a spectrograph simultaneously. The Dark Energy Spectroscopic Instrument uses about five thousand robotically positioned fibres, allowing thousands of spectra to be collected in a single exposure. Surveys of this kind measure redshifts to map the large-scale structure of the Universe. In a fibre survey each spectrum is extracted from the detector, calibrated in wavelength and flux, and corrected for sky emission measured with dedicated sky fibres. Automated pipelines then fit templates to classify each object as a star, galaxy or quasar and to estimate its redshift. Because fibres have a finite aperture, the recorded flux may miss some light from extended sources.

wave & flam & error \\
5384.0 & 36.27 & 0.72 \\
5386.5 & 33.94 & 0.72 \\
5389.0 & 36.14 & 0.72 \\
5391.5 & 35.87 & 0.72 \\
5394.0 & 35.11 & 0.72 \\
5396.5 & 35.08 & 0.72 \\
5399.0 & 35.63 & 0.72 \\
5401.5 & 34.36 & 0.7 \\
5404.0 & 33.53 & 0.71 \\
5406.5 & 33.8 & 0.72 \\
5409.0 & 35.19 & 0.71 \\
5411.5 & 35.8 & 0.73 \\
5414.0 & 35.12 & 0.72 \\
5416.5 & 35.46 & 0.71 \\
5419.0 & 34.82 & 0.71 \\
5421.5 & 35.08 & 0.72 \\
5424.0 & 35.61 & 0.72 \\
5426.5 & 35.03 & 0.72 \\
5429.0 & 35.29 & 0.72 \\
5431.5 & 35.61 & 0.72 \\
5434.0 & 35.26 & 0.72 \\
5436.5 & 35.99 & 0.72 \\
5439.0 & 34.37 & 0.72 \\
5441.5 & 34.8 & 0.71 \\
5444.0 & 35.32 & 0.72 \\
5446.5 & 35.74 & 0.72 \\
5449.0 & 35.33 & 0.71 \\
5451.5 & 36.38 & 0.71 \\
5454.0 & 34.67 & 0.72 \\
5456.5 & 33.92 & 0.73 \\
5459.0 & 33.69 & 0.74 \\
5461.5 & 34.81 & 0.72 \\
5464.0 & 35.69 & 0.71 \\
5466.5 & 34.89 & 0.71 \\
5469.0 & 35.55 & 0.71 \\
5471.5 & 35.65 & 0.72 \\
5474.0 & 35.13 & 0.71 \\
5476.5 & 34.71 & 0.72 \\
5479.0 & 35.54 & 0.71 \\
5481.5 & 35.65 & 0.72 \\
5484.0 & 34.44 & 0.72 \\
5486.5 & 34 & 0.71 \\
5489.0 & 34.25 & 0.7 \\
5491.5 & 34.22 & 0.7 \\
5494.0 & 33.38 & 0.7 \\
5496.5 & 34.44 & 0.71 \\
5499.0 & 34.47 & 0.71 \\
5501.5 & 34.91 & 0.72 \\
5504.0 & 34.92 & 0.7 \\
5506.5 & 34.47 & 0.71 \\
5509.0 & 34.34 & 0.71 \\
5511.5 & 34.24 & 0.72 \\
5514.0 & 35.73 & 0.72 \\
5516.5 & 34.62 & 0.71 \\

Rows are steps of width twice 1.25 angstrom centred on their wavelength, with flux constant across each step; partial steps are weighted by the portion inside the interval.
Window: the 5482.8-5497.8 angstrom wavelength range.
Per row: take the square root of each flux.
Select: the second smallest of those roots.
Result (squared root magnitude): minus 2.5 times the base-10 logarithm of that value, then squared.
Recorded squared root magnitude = 3.66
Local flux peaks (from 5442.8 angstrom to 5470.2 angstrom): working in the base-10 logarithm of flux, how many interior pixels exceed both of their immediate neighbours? 3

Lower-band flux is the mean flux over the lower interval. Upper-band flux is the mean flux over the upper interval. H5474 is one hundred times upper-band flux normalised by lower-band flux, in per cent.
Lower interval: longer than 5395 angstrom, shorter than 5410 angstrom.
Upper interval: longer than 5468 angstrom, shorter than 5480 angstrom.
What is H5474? 102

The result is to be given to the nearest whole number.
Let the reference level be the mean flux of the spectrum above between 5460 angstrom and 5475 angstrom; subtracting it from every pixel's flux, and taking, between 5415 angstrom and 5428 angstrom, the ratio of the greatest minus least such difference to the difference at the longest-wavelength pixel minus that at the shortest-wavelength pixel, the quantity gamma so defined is -2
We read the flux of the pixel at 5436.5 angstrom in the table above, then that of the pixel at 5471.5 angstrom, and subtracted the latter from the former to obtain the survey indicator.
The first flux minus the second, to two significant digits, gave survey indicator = 0.34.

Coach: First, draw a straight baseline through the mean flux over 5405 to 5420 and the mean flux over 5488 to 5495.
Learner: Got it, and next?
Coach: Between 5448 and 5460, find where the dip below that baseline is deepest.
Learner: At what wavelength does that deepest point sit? 5459.0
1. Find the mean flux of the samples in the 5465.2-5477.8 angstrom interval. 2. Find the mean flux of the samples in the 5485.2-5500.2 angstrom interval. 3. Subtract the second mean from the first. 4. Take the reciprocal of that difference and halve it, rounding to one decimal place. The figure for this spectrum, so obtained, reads 0.5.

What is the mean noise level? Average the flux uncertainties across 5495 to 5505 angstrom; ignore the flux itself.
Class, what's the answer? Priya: 0.710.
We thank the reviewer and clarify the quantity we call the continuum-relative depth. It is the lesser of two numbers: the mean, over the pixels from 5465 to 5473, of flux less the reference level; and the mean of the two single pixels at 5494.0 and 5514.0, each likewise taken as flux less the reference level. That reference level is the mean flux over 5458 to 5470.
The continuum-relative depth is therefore -0.4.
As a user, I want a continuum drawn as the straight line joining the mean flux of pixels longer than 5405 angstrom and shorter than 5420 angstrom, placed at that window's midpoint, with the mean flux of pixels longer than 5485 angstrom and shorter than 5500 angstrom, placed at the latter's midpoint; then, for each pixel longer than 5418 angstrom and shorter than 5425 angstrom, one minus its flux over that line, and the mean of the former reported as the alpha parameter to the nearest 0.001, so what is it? -0.007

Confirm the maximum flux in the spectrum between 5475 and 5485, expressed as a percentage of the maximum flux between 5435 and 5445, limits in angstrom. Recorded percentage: 99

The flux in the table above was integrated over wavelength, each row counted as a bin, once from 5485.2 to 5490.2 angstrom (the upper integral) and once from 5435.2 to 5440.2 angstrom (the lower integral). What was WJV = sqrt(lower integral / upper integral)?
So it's 1.02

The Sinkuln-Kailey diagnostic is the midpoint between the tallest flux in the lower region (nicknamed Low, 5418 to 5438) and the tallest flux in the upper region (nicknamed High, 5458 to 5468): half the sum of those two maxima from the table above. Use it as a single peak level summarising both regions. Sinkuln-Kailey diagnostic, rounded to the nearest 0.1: 35.8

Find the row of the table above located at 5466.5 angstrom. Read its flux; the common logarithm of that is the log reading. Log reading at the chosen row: 1.54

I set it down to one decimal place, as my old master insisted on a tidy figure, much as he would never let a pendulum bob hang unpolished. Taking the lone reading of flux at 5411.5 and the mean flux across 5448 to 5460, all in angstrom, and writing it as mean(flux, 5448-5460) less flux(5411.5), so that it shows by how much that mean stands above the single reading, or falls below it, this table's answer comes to -1.0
